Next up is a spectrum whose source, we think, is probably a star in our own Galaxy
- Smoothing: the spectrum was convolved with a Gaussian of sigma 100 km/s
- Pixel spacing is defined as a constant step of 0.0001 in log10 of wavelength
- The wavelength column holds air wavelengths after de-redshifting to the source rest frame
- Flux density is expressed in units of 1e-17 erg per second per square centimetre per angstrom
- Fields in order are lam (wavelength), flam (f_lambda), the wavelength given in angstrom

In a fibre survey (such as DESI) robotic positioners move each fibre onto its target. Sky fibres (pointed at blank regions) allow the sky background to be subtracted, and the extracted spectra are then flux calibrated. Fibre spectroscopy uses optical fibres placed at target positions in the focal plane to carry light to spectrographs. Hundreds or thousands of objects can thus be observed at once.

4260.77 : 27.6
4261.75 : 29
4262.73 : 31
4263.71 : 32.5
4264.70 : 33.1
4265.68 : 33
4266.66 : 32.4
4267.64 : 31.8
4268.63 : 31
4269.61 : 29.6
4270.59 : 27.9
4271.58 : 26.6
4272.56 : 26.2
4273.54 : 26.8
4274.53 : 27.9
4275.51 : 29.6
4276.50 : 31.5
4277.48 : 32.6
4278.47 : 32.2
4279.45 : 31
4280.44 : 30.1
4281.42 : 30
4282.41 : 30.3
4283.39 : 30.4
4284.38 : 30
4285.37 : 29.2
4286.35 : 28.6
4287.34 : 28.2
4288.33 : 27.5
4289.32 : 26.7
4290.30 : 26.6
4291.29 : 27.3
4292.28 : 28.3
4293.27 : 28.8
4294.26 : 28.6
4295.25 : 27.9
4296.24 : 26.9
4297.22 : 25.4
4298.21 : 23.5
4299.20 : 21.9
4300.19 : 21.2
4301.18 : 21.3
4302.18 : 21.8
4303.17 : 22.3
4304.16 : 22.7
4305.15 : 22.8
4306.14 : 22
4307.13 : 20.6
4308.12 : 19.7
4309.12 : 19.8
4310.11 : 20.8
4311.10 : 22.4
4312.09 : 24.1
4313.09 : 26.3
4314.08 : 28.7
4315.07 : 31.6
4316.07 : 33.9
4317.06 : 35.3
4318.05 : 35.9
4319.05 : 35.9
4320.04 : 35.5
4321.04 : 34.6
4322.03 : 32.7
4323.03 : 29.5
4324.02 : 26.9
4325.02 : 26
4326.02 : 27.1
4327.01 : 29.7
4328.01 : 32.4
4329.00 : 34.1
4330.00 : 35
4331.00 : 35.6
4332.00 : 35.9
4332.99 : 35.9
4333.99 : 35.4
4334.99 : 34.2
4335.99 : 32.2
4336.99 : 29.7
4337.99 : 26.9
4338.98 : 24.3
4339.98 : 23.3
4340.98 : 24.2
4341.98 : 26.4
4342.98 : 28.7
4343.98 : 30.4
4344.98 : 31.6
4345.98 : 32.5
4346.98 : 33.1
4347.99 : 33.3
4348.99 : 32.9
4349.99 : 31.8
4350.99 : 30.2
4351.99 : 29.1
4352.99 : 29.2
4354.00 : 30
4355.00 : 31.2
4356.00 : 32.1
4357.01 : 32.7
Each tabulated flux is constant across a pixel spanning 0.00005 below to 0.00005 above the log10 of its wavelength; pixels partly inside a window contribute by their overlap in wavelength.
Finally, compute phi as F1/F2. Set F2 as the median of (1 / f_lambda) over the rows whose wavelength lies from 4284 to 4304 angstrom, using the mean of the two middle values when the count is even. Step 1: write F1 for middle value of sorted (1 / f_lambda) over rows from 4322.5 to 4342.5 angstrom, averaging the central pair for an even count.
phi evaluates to 0.91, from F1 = 0.0337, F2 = 0.0369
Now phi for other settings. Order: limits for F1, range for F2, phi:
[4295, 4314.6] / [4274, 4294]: 1.32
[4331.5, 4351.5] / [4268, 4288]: 0.94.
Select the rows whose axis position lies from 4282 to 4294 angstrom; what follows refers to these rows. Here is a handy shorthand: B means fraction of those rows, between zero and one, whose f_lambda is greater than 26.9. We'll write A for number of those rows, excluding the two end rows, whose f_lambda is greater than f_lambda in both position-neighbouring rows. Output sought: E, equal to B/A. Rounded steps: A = 1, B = 0.83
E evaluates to 0.8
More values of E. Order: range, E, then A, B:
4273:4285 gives 0.5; 2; 0.92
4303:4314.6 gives 0.1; 1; 0.08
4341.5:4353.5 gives 0.9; 1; 0.92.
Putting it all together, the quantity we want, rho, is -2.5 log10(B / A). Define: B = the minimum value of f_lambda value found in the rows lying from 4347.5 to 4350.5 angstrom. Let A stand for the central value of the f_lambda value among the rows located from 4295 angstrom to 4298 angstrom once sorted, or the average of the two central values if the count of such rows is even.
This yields -0.18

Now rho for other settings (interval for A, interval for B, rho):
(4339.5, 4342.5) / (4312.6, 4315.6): -0.09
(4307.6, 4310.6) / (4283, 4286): -0.42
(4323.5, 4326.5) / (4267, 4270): -0.10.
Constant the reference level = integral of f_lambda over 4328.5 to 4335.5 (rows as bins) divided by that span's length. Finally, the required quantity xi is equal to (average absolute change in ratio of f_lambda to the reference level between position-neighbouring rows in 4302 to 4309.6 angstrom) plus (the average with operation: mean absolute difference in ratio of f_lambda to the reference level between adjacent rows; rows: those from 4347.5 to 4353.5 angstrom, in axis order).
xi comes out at 0.042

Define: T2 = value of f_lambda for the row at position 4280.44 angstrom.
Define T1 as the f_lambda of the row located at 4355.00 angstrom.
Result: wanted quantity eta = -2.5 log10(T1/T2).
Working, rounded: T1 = 31.2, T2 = 30.1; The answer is 0.0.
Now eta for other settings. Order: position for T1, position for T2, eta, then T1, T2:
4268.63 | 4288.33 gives -0.1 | 31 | 27.5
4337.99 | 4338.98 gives -0.1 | 26.9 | 24.3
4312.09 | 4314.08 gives 0.2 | 24.1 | 28.7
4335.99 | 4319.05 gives 0.1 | 32.2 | 35.9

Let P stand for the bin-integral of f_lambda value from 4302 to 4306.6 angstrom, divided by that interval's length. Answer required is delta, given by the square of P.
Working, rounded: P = 22.4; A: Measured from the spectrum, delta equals 501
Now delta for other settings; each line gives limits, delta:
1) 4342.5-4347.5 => 975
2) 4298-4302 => 475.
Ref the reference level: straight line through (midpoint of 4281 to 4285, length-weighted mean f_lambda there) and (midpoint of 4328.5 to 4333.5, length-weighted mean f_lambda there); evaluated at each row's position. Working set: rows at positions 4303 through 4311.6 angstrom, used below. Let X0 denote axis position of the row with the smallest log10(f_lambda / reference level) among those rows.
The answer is 4308.12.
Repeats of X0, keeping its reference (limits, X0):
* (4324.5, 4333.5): 4325.02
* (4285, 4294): 4290.30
